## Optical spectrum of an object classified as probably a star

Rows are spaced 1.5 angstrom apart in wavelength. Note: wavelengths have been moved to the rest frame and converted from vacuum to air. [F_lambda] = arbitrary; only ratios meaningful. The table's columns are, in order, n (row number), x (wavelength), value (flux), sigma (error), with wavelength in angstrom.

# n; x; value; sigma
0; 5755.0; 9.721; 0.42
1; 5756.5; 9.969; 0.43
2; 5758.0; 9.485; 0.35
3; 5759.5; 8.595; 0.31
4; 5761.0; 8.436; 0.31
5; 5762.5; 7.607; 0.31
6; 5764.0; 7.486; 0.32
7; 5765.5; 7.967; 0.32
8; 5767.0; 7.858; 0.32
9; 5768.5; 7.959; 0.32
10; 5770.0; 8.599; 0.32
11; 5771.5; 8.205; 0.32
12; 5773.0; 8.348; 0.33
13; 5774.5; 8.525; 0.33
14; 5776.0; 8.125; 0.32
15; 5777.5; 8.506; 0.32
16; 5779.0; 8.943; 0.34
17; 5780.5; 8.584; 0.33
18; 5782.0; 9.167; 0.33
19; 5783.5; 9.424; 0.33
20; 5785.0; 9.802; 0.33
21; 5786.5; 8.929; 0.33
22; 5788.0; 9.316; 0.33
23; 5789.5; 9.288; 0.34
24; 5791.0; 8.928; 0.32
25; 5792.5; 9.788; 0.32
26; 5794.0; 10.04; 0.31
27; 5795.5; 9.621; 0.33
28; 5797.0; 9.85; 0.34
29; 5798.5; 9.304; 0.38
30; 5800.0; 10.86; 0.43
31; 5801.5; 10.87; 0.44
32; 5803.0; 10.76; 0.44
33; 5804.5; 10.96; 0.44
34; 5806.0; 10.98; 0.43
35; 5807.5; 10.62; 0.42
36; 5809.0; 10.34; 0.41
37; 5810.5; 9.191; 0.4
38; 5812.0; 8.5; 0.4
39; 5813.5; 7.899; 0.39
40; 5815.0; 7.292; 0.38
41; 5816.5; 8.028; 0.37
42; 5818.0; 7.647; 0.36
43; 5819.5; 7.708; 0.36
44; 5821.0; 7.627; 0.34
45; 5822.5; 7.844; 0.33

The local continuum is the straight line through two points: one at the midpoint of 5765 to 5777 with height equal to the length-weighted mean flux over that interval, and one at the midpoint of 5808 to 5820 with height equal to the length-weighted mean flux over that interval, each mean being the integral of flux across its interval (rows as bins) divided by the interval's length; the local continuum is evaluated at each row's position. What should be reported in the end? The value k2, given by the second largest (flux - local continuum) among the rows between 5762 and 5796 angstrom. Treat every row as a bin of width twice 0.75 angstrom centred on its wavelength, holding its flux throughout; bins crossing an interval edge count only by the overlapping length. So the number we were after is 1.5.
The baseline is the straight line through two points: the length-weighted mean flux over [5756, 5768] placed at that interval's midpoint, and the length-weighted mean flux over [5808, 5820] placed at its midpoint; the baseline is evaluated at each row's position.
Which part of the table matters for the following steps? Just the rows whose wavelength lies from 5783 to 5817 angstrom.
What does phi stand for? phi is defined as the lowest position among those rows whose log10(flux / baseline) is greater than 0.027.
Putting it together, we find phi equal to 5783.5 angstrom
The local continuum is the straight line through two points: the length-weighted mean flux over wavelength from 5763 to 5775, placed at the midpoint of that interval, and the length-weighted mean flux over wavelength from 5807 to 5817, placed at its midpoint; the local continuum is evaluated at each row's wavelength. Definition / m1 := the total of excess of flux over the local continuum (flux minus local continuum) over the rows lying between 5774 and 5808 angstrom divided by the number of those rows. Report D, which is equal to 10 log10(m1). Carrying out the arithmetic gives 0.6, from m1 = 1.2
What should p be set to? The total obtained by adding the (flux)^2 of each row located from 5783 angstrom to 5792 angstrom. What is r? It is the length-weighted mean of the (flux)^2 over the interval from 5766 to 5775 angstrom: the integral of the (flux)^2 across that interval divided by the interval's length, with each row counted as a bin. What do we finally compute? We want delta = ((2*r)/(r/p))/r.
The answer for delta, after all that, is 15.2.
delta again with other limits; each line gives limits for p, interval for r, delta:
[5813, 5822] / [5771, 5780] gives 10.0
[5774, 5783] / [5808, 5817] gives 11.9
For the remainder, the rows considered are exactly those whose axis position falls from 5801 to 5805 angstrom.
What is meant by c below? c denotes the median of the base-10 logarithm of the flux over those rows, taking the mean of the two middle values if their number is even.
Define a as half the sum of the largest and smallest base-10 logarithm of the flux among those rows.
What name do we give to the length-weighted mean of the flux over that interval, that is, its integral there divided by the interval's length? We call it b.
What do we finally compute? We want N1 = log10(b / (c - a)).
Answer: 4.4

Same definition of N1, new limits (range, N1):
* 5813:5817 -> 2.7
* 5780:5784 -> 3.0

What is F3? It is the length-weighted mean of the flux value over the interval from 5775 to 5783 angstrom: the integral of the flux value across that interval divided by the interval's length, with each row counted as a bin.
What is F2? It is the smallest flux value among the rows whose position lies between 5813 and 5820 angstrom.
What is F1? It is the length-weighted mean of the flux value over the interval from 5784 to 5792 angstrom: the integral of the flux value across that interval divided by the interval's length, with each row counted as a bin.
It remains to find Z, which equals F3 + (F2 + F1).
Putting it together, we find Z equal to 25.3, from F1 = 9.3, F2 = 7.292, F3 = 8.7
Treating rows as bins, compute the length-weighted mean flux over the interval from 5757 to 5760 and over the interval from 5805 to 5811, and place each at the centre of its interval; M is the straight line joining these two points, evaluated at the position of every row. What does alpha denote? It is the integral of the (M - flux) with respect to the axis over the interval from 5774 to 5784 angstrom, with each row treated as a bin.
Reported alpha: 9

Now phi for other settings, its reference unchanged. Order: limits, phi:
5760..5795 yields 5779.0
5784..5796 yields 5785.0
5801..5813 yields 5801.5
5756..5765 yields 5756.5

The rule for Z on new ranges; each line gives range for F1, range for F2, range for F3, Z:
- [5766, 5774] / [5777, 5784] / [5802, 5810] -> 27.4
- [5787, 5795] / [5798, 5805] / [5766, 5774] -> 27.0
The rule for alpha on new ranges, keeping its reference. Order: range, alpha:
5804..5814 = 6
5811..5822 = 30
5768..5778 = 12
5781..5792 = 6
